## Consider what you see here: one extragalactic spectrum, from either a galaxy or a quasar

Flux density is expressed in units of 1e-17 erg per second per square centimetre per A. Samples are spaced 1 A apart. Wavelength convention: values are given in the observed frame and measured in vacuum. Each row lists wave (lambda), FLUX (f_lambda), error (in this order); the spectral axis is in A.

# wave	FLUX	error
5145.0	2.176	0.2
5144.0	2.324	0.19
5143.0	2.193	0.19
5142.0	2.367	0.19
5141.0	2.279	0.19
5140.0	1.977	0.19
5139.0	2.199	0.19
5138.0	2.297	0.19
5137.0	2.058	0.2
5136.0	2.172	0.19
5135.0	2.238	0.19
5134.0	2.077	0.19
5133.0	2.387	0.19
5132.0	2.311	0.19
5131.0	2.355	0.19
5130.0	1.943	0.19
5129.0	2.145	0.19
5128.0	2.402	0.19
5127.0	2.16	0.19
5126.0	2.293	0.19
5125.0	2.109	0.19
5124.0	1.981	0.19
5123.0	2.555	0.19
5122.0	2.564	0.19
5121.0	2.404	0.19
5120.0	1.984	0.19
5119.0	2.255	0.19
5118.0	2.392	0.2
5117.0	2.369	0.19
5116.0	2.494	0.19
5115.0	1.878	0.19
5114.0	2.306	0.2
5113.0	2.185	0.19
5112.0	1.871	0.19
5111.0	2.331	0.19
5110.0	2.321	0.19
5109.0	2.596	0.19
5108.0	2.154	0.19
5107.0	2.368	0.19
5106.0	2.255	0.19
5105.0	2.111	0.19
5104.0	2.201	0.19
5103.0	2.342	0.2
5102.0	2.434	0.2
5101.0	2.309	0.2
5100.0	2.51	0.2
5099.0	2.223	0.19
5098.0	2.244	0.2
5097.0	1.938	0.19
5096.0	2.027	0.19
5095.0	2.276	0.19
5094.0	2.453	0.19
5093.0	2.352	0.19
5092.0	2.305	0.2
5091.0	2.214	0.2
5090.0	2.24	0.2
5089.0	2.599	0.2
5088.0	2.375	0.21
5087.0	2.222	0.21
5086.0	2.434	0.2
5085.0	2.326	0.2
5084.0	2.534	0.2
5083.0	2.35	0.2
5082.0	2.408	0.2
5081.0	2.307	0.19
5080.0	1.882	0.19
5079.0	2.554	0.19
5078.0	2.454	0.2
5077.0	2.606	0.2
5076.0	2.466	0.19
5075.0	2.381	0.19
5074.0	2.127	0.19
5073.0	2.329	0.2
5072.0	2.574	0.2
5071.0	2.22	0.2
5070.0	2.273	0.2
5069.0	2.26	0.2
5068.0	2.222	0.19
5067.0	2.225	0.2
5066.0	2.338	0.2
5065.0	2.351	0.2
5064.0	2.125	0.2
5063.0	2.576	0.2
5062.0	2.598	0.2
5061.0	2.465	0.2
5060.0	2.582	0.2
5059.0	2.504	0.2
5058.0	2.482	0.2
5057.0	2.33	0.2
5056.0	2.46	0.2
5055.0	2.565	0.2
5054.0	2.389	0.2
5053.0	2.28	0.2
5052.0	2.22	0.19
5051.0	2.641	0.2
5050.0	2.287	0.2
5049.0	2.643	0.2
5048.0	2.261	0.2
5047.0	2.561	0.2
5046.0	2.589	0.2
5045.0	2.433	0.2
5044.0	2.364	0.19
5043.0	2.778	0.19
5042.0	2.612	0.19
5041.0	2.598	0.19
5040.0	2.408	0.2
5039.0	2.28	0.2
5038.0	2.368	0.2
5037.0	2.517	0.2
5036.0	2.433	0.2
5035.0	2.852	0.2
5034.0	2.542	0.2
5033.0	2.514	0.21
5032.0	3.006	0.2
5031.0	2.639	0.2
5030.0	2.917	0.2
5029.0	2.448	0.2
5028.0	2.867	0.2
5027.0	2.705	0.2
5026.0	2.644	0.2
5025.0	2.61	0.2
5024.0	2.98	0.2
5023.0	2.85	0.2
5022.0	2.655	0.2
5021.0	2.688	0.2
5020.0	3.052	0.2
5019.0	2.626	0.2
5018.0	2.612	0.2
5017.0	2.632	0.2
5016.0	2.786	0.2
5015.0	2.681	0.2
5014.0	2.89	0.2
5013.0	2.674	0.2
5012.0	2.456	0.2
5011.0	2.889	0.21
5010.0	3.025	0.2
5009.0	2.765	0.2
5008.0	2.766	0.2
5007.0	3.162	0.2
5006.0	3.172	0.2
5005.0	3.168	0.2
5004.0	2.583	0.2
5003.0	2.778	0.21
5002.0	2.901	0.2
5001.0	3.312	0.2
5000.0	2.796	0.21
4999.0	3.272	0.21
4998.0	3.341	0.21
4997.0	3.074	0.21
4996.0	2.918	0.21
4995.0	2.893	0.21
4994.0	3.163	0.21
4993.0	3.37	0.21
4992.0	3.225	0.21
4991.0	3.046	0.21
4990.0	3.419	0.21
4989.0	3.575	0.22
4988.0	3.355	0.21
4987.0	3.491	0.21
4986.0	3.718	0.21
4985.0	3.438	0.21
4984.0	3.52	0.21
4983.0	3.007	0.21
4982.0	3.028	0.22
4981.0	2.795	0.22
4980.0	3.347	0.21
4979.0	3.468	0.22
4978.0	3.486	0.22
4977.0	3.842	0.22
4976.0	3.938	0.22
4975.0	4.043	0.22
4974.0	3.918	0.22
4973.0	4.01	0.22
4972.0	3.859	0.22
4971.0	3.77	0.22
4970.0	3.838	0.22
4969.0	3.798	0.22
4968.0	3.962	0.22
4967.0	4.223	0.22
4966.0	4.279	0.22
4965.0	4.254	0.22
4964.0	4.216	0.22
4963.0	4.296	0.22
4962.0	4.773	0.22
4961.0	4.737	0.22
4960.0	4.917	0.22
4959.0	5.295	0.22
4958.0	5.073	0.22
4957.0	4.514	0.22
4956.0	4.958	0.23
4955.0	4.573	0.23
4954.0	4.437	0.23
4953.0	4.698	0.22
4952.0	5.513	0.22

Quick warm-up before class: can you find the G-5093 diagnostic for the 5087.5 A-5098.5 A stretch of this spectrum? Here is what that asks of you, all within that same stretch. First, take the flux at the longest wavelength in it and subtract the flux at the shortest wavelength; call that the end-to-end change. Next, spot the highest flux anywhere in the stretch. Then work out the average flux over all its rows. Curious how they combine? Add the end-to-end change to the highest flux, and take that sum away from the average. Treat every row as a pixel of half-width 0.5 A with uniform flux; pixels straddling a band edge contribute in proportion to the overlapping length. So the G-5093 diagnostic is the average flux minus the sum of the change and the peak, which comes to -0.19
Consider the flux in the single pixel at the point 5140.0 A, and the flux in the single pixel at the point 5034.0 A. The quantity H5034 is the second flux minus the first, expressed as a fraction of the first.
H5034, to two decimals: 0.29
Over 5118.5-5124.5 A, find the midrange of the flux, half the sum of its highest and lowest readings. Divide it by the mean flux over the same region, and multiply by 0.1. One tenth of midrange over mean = 0.099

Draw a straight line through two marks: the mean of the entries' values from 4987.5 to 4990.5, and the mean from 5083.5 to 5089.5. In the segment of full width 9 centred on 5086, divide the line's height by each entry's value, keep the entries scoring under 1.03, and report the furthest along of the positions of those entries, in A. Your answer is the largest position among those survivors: 5089.0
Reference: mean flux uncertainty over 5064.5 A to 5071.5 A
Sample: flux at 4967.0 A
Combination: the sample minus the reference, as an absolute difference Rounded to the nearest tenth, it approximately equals 4.0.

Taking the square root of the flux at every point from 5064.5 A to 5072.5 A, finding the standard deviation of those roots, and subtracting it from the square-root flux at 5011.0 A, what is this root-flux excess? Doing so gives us 1.66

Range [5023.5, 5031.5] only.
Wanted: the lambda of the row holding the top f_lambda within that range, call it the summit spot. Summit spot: 5024.0 A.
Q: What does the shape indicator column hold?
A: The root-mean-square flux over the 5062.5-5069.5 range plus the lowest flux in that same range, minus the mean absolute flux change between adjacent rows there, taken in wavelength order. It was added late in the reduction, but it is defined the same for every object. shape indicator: 4.3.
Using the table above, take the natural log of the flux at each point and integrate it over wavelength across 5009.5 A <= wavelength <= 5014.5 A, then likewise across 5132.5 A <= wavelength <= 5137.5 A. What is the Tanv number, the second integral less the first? -1.2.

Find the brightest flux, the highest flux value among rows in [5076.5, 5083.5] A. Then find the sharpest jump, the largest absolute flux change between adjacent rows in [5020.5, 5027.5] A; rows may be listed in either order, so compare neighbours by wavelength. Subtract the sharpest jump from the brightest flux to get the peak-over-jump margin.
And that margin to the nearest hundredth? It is 2.24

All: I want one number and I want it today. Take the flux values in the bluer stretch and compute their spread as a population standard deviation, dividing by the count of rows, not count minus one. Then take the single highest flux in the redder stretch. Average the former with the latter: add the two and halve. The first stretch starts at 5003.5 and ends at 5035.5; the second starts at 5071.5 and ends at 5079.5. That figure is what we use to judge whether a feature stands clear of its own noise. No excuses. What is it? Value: 1.40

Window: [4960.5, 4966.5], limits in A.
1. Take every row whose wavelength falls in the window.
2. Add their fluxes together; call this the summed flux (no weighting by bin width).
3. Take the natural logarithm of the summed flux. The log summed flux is 3.28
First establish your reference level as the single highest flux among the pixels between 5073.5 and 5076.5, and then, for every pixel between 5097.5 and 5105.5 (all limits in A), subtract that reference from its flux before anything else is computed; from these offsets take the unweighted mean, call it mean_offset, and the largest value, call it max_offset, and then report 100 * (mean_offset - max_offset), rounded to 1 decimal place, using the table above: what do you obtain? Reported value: -21.3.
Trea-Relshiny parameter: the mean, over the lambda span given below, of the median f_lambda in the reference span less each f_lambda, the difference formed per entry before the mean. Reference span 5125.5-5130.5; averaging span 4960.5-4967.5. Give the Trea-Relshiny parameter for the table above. -2.24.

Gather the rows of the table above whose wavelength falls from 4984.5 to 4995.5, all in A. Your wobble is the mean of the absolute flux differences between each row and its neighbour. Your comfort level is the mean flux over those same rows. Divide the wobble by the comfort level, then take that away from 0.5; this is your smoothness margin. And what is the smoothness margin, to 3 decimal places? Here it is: 0.434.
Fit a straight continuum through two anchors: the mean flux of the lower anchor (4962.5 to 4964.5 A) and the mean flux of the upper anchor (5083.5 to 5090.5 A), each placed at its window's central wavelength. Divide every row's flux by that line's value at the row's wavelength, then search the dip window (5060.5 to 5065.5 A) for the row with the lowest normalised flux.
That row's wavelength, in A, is 5064.0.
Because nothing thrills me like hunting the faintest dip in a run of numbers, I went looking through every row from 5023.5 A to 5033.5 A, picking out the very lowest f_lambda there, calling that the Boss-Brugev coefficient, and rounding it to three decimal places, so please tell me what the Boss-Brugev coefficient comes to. 2.448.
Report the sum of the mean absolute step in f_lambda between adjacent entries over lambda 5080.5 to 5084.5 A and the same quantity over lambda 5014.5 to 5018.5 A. 0.21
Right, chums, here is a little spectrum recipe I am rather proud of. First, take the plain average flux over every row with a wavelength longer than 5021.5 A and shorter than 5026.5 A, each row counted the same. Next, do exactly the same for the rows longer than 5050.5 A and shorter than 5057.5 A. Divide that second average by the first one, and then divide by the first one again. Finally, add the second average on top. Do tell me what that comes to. 2.73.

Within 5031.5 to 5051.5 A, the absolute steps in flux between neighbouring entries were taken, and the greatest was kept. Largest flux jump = 0.49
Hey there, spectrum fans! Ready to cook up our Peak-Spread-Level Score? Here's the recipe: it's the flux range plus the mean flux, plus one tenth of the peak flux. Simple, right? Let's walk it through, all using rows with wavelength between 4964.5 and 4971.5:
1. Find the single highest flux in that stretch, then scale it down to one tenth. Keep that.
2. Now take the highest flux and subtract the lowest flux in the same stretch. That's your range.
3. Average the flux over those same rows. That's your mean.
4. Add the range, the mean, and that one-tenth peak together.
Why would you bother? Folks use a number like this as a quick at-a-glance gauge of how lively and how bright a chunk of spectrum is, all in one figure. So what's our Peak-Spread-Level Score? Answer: 4.95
